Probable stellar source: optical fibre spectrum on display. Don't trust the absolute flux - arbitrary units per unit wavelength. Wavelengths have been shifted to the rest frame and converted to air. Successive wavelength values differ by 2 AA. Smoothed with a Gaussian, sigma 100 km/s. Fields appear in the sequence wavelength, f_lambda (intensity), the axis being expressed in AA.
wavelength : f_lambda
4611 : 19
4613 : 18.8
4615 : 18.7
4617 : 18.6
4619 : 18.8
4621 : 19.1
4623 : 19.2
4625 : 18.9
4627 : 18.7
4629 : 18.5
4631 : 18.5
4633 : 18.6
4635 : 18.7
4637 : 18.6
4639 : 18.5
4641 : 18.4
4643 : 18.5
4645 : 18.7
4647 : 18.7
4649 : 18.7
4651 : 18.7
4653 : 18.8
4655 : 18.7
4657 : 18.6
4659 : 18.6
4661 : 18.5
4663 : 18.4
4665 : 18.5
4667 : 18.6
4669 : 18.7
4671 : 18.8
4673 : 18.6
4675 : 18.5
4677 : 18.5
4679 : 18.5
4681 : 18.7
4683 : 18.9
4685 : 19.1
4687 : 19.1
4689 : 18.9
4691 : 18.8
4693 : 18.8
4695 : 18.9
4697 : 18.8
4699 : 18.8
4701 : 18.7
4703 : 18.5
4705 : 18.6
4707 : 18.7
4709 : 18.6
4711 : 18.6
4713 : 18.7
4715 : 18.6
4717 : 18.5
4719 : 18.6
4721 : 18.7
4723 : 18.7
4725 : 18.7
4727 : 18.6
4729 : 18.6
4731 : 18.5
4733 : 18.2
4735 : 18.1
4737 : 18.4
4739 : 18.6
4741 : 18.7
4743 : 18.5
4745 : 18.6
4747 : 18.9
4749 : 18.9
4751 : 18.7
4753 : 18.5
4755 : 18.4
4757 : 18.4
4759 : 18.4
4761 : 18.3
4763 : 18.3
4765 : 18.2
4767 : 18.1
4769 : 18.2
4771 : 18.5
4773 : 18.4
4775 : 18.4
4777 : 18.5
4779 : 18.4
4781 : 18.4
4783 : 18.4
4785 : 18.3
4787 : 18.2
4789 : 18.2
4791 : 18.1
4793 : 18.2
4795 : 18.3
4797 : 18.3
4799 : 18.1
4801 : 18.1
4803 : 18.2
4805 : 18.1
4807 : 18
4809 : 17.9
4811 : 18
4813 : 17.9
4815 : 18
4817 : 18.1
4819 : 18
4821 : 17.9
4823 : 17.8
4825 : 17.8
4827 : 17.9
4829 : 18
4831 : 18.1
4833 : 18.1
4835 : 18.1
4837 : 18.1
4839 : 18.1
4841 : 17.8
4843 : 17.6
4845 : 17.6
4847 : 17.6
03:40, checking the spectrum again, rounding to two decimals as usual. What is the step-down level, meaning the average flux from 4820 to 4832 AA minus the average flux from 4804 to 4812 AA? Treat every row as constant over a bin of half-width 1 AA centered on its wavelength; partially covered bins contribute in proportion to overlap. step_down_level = -0.08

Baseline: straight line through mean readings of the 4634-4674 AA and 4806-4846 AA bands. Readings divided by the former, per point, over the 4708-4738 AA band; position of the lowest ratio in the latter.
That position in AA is 4735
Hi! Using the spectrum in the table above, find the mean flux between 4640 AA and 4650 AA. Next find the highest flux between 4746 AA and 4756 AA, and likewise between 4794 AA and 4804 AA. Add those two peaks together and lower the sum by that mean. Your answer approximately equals 18.6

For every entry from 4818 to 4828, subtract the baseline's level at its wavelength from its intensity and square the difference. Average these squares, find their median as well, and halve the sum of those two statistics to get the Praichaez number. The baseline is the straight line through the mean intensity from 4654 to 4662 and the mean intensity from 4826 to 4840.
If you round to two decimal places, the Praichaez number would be 0.04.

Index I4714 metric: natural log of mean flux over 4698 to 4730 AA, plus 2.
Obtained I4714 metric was 4.93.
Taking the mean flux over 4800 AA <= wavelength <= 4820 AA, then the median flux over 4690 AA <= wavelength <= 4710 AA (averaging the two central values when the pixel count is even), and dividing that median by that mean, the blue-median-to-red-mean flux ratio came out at 1.04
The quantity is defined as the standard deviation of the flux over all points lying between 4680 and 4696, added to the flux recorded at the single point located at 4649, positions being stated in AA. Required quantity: 18.8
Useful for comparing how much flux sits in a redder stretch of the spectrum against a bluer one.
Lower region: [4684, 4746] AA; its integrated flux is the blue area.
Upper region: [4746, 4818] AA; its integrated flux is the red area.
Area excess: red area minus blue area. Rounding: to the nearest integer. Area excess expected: 160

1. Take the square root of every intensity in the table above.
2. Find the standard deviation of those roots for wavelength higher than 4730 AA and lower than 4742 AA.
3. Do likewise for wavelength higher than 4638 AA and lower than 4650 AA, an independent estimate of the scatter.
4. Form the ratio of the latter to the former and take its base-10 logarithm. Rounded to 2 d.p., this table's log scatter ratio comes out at -0.24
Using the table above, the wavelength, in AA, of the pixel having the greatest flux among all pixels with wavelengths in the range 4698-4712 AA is 4699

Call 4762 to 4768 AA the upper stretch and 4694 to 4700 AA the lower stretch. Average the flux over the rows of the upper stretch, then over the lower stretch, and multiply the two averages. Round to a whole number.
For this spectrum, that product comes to 343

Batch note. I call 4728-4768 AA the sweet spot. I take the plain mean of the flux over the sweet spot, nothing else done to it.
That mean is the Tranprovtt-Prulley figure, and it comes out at 18.5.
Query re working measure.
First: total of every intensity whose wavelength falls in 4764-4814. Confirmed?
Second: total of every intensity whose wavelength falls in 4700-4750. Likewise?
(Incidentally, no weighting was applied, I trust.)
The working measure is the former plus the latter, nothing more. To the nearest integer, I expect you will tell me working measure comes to 920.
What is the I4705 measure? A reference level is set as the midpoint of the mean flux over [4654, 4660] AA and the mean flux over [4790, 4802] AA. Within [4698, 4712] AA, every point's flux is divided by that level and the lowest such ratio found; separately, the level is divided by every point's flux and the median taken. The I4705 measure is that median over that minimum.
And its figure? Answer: 0.985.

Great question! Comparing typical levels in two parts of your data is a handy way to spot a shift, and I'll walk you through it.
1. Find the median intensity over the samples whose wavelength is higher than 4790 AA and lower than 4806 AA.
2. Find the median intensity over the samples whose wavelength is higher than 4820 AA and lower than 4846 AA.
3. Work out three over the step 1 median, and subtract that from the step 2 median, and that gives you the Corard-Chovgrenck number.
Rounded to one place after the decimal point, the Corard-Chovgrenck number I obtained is 17.7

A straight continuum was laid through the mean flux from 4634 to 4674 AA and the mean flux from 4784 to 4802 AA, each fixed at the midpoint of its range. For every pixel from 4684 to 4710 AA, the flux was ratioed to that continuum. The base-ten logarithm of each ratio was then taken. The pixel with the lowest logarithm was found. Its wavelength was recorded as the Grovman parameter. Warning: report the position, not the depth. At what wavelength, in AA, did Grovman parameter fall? 4703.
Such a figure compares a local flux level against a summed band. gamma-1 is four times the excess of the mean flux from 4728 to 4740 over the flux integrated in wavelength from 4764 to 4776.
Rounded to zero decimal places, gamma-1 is -805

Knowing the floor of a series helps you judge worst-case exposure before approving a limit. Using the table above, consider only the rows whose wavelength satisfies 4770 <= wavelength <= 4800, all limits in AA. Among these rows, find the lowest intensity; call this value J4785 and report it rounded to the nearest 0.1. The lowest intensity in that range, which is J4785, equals 18.1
